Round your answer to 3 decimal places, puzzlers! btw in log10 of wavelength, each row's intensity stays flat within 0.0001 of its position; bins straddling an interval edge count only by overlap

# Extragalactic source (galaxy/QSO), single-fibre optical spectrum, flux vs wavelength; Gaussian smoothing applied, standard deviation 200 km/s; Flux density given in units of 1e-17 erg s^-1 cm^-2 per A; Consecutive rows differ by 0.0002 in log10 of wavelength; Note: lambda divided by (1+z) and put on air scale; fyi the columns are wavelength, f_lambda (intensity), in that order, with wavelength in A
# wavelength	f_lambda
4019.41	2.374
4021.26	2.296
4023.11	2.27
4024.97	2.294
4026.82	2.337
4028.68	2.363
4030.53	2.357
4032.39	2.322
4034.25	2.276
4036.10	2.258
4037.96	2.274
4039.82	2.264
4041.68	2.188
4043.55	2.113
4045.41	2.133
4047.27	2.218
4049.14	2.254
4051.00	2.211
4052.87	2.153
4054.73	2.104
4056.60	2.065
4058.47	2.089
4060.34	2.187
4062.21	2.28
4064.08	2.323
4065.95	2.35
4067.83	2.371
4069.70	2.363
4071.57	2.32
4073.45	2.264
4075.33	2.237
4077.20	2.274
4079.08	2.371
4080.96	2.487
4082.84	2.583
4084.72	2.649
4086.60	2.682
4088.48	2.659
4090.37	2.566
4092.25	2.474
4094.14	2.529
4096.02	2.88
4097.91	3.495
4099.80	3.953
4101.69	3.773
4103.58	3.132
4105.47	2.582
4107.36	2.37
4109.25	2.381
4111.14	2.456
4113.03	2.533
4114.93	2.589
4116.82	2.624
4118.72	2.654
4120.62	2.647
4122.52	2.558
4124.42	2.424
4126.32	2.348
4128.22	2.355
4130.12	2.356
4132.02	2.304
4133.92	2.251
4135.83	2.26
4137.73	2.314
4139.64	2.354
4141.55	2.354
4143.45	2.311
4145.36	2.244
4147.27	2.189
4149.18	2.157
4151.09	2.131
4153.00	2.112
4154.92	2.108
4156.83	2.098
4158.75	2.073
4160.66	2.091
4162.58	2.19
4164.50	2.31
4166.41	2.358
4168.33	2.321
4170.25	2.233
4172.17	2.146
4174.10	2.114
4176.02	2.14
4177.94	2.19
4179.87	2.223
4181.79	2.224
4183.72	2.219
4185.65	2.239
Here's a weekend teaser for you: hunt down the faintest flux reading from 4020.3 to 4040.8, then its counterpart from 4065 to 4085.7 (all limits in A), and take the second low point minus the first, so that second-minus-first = -0.021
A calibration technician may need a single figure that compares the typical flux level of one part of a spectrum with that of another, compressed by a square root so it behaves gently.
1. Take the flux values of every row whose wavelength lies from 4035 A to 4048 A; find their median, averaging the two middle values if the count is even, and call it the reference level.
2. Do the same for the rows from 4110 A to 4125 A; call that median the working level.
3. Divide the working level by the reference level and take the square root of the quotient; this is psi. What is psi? 1.08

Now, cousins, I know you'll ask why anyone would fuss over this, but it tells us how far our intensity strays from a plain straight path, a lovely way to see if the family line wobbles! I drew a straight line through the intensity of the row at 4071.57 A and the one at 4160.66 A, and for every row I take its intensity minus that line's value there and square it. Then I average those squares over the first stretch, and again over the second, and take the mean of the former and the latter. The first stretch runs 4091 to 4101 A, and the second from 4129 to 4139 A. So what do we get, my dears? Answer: 0.51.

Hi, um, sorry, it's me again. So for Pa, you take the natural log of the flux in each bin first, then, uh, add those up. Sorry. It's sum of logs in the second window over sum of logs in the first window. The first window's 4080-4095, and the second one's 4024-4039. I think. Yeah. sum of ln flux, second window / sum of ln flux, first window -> 0.88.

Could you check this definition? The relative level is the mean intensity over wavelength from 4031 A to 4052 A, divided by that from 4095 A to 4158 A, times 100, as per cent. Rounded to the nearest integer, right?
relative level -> 88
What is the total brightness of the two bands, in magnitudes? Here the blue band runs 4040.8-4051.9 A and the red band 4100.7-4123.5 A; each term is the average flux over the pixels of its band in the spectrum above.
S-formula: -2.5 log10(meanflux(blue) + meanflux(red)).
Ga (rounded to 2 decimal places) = -1.72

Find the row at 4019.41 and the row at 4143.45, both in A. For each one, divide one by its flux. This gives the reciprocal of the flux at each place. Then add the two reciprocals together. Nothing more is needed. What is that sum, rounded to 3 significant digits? 0.854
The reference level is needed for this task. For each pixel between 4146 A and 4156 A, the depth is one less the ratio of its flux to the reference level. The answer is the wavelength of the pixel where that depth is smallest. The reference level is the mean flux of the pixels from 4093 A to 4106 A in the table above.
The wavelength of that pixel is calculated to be 4147.27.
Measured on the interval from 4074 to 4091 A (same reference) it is 4086.60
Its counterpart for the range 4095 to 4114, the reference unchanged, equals 4099.80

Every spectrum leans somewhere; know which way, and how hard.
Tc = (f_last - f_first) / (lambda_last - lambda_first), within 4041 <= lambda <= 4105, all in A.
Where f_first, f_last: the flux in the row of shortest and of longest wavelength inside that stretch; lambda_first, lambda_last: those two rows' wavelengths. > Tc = 0.015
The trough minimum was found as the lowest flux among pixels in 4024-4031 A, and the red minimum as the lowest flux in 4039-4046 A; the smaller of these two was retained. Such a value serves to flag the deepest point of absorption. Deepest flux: 2.11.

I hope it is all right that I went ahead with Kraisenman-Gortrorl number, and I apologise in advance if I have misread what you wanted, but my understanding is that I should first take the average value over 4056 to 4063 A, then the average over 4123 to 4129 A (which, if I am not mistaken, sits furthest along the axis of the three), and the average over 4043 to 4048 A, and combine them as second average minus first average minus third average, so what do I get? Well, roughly -1.9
